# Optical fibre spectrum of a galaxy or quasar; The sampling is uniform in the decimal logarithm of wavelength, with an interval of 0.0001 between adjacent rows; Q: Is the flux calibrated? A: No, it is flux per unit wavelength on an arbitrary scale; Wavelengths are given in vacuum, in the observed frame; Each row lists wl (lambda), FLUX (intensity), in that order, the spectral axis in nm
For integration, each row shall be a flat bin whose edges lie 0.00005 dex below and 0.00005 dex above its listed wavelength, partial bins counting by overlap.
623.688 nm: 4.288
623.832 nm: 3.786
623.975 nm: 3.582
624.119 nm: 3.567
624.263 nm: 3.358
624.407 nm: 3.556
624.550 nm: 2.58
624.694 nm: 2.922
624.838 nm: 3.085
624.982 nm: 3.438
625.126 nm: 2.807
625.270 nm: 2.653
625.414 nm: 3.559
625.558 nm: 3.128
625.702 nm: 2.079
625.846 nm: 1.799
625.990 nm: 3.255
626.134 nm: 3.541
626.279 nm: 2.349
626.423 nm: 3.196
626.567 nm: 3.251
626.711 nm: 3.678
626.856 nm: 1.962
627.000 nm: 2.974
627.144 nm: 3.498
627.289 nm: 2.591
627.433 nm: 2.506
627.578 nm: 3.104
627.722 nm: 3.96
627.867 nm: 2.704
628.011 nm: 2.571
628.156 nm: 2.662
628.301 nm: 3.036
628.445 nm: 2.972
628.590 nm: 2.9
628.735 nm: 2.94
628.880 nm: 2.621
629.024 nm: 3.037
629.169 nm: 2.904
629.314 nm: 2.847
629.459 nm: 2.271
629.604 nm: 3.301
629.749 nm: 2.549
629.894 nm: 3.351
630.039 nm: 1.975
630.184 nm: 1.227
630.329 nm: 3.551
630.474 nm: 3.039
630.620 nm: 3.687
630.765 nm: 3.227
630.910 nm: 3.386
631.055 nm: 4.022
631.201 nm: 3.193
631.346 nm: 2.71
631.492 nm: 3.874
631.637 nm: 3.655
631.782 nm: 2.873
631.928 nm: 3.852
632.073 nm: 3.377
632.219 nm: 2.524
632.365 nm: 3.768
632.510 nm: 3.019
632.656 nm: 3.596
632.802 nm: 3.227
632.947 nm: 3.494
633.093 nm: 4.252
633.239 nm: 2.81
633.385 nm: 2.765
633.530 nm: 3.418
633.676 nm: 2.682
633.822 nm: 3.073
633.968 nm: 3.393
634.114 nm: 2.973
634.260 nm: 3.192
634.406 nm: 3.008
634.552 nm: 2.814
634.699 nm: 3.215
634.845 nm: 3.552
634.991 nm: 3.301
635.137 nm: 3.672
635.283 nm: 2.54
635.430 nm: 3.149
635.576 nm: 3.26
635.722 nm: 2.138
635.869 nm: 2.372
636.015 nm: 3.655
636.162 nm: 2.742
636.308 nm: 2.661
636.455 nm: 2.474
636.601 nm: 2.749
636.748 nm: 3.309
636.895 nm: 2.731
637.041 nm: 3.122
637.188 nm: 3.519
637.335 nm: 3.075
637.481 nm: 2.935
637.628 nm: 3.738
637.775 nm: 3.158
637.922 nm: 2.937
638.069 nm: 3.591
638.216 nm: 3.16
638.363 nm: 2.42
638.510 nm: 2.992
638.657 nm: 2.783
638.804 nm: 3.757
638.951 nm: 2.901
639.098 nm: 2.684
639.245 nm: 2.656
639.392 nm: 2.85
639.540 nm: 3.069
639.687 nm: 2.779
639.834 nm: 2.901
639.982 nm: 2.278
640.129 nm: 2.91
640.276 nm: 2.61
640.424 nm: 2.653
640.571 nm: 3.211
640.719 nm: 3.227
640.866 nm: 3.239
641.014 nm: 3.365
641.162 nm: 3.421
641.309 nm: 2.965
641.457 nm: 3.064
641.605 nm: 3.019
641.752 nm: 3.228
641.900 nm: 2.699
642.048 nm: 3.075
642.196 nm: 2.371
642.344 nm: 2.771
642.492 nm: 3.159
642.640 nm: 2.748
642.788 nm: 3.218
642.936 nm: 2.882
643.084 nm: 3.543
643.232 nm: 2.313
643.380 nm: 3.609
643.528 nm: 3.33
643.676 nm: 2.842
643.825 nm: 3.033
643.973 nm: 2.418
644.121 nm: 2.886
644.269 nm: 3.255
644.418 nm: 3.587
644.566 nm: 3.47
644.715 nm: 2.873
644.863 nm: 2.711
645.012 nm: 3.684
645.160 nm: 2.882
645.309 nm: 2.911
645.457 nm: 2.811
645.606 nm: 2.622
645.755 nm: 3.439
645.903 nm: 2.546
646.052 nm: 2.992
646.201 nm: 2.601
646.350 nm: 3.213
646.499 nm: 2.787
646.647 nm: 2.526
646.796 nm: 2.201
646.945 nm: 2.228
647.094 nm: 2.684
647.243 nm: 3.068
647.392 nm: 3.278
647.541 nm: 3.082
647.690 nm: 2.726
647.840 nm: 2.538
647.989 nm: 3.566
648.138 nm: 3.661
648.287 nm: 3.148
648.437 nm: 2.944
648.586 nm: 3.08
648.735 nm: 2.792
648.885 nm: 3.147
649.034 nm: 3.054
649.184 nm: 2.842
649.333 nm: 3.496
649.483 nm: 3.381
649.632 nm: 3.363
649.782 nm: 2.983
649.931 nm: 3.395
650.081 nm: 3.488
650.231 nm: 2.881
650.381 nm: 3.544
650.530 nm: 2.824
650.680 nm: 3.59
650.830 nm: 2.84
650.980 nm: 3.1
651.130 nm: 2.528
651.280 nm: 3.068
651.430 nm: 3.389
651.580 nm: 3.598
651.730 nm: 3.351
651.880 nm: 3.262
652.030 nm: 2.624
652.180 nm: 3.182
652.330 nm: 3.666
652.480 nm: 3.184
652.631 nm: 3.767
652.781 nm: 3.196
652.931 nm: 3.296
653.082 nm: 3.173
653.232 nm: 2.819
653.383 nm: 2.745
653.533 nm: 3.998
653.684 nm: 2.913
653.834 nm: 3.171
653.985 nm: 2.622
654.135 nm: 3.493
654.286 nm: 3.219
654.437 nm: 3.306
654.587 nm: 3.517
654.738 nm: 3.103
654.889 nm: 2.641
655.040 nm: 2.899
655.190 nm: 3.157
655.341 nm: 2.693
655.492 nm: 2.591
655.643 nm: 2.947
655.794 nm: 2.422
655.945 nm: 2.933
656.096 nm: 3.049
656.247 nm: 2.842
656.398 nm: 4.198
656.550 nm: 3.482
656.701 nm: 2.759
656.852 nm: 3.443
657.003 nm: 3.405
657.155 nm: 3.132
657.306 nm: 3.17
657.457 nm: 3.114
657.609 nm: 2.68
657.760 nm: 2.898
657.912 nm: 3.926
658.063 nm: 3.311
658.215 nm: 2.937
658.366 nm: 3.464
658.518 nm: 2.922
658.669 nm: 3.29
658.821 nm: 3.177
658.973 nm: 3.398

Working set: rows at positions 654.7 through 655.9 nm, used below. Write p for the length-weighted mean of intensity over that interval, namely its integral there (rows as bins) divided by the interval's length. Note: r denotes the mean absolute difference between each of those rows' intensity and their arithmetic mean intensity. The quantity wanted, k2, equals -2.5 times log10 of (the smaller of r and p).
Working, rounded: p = 2.80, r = 0.220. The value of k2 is 1.64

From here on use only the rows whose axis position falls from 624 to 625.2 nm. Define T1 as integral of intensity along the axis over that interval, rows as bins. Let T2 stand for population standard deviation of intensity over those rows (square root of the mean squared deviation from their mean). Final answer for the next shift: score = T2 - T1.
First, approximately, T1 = 3.81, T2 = 0.35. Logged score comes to -3.5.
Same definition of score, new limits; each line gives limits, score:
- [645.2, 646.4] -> -3.2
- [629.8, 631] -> -2.7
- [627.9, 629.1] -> -3.2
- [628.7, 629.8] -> -2.8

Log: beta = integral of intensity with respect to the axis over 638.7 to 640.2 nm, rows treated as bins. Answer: 4.32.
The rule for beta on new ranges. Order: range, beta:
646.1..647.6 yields 4.15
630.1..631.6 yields 4.79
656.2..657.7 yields 4.84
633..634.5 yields 4.73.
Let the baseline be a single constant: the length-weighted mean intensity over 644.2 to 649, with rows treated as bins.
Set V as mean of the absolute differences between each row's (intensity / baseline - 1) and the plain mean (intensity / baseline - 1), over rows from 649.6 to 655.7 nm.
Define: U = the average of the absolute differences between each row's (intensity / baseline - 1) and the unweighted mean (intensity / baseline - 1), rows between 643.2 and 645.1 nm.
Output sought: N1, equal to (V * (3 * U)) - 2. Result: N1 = -1.963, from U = 0.128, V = 0.096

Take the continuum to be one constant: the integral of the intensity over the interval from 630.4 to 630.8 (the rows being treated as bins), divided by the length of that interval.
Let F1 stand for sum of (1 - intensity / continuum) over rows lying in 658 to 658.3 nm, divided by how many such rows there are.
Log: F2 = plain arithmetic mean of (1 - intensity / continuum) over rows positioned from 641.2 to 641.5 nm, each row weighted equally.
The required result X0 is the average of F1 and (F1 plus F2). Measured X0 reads 0.11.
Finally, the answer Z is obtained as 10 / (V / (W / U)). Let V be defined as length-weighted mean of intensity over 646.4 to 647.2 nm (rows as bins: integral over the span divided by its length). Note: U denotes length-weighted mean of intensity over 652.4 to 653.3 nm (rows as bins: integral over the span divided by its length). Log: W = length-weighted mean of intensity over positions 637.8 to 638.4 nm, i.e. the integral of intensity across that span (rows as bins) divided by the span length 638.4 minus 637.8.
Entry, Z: 3.7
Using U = 3.24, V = 2.5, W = 3.1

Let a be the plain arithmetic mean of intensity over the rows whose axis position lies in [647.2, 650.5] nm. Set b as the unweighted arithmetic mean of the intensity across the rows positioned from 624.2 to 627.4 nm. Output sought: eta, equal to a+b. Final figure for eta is 6.12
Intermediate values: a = 3.16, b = 2.97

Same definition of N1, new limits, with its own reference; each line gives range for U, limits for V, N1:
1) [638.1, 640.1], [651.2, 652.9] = -1.981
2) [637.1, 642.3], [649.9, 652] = -1.974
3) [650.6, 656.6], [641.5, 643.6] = -1.966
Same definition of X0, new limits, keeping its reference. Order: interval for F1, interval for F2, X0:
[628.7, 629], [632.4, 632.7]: 0.17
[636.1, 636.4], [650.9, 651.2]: 0.26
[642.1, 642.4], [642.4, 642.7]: 0.28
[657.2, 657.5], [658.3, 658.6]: 0.07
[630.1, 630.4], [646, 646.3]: 0.36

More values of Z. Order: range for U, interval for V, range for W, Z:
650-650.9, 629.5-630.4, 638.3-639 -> 3.5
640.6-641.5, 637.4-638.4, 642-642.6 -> 2.8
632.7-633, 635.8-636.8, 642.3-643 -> 3.1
